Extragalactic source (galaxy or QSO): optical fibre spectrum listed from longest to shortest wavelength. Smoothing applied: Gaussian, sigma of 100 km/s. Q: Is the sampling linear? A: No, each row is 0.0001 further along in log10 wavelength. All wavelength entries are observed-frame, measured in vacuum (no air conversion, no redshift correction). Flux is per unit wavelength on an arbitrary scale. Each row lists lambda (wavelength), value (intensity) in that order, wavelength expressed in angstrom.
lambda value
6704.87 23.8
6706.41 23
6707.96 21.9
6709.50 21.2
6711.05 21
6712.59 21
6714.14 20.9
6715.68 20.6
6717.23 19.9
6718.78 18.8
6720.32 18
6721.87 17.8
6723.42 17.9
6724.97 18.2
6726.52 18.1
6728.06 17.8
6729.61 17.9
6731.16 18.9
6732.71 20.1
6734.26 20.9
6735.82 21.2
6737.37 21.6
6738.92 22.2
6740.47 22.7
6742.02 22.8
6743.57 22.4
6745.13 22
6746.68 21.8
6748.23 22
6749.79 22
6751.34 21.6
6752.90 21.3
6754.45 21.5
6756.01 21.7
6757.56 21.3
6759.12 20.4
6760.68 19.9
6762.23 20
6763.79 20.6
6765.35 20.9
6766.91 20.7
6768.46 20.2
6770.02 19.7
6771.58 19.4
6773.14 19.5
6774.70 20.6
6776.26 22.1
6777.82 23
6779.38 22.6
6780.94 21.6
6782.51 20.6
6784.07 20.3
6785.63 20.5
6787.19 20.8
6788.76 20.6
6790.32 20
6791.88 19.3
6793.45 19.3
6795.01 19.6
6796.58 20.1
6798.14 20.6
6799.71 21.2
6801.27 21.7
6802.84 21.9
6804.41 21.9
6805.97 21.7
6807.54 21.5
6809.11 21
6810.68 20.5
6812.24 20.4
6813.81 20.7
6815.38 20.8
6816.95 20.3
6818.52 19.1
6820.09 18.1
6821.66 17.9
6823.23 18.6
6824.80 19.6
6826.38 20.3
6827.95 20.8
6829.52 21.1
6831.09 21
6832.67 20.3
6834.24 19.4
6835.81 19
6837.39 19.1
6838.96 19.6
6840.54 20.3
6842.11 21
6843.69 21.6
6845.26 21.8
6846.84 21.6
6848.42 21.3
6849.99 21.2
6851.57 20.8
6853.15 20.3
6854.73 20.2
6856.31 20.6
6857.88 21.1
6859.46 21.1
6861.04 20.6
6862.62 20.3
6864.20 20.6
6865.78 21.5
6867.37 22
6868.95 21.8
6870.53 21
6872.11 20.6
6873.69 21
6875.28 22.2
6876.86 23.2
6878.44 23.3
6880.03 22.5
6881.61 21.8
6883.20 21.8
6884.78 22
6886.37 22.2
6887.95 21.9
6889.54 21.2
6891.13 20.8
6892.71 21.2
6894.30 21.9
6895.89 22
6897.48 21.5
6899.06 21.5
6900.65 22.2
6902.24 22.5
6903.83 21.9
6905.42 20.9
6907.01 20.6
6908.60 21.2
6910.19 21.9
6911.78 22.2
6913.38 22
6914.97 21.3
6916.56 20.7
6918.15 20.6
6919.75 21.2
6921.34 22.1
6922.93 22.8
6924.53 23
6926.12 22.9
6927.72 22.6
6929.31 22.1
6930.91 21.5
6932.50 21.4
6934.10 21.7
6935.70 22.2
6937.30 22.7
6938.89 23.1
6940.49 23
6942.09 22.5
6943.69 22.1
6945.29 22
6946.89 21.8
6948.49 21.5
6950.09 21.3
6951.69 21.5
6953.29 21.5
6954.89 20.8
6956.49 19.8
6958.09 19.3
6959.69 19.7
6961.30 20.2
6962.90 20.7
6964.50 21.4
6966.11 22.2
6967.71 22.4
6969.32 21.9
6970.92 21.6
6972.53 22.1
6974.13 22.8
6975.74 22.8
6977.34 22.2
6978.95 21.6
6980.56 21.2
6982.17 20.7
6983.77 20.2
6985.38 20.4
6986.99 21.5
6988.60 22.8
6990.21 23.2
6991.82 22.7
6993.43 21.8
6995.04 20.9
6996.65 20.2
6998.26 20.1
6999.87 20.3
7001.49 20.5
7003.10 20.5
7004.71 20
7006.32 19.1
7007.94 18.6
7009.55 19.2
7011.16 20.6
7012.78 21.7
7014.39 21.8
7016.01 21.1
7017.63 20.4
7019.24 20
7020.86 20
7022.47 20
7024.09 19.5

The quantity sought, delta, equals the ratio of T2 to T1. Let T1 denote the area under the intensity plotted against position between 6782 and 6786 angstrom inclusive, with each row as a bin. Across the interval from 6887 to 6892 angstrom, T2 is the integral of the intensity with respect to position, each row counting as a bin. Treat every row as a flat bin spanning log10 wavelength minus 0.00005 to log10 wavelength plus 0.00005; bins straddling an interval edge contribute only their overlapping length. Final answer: 1.30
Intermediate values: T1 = 82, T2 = 107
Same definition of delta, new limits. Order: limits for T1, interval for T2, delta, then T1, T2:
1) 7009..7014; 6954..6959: 0.97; 103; 100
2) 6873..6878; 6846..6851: 0.96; 111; 107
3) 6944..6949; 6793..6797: 0.72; 109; 79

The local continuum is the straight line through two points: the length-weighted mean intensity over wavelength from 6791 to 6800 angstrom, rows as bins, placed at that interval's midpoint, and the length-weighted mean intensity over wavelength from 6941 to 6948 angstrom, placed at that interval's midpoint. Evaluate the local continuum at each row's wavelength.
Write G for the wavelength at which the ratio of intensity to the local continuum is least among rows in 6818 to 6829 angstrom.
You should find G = 6821.66 angstrom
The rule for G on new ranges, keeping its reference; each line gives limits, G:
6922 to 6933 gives 6932.50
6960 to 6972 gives 6961.30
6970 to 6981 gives 6980.56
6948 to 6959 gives 6958.09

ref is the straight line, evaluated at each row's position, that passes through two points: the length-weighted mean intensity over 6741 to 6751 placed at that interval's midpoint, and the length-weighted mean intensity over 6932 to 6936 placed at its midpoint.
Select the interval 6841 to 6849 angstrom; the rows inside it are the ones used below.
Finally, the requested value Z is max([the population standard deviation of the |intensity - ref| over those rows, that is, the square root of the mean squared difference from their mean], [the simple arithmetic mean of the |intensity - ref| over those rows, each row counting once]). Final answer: 0.46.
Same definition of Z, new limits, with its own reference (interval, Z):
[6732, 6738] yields 1.24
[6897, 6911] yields 0.51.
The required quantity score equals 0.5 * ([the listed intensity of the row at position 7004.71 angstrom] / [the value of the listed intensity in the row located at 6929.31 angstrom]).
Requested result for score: 0.452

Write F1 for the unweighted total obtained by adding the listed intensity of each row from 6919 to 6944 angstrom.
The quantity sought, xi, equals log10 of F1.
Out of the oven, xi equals 2.55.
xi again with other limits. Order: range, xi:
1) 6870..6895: 2.54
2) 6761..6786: 2.52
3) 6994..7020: 2.51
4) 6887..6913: 2.54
